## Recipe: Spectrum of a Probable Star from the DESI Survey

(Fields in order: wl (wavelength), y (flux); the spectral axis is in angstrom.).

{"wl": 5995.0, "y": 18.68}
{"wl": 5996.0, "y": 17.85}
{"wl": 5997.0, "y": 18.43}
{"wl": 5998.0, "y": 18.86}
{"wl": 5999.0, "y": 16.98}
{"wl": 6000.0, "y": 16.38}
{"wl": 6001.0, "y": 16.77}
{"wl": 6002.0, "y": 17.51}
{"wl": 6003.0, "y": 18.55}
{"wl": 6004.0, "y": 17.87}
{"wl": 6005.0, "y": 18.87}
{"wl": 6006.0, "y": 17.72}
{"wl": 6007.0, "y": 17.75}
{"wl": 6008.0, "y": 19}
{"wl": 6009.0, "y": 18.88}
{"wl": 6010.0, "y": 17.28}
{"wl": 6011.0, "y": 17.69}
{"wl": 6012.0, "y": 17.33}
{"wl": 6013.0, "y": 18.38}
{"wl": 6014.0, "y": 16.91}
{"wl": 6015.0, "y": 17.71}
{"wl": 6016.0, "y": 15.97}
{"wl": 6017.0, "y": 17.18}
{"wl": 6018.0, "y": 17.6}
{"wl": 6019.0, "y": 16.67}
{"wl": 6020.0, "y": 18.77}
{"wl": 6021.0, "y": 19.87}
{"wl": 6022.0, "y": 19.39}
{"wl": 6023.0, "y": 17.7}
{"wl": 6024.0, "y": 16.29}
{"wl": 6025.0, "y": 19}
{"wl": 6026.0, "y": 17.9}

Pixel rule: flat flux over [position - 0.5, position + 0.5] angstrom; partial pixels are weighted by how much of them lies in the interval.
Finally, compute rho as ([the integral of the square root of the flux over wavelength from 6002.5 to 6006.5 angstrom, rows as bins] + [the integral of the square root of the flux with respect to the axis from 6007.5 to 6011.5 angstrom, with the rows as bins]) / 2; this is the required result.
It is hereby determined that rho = 17.1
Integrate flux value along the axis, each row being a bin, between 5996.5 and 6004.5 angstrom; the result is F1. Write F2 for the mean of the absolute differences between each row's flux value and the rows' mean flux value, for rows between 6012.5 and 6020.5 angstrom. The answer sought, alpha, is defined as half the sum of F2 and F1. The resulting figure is 71.0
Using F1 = 141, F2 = 0.72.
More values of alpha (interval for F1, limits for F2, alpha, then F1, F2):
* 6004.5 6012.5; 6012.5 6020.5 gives 72.6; 145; 0.72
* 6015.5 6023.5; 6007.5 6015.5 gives 71.9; 143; 0.64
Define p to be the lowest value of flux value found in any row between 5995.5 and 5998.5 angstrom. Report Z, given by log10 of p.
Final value 1.25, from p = 17.85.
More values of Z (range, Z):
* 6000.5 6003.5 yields 1.22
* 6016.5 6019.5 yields 1.22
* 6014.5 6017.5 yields 1.20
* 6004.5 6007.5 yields 1.25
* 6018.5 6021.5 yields 1.22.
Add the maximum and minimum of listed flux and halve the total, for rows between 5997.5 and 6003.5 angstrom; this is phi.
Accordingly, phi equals 17.6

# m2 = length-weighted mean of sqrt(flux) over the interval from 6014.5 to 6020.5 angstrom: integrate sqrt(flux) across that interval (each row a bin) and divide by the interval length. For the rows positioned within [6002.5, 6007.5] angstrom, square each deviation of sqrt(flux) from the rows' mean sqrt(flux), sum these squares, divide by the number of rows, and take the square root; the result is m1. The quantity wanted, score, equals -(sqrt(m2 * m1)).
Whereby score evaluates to -0.478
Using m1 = 0.055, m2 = 4.16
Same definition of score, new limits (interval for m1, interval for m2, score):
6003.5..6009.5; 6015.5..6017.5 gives -0.521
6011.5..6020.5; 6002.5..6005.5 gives -0.644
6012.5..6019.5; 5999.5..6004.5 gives -0.605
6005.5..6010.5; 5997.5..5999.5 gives -0.583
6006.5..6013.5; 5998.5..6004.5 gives -0.567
